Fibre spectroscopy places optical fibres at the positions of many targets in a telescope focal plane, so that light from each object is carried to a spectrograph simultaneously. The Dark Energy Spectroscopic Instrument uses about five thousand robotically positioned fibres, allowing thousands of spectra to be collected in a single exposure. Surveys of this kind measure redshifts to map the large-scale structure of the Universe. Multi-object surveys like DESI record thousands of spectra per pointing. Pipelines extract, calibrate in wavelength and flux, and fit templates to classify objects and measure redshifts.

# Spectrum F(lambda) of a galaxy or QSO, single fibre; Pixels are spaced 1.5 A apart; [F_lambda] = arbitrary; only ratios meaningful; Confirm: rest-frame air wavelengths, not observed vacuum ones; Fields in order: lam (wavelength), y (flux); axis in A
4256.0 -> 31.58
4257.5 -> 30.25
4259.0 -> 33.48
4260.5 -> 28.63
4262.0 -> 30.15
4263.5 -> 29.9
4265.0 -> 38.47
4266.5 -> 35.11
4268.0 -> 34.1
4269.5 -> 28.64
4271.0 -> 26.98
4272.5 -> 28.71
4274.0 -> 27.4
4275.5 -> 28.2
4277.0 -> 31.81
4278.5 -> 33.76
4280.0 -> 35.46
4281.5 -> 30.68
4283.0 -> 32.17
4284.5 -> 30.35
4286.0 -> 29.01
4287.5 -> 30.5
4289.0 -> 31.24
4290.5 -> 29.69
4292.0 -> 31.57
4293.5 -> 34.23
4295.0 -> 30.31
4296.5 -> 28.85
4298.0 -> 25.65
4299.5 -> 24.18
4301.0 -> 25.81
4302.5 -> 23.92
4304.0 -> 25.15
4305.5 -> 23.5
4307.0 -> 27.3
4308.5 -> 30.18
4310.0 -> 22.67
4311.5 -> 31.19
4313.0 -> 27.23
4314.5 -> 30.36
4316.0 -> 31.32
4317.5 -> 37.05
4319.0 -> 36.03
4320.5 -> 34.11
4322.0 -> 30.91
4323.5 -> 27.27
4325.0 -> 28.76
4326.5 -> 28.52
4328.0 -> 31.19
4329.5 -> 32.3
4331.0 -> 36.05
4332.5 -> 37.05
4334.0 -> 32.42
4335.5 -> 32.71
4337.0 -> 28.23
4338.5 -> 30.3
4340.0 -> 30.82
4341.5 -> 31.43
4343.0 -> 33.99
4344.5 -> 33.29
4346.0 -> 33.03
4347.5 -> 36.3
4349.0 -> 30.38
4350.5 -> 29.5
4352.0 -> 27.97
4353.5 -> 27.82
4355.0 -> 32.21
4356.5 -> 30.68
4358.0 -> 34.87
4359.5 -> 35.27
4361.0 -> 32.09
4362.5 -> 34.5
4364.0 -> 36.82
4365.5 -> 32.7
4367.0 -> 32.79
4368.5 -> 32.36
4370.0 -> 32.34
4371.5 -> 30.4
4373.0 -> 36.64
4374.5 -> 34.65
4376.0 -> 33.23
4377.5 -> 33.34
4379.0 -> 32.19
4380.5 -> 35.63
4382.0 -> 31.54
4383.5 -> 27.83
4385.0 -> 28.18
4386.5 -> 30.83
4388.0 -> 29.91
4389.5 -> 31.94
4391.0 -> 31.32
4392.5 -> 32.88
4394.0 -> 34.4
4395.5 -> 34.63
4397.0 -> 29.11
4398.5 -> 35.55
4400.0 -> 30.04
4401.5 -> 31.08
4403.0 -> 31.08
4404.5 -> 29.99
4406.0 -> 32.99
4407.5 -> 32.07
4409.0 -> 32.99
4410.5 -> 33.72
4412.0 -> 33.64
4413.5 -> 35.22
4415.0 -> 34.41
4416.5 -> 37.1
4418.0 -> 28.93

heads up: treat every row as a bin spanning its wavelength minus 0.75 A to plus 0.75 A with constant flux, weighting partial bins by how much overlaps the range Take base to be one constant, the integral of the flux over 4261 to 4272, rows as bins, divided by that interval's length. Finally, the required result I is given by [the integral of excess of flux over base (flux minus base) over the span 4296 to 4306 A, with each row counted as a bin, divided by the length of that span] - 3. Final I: -9.5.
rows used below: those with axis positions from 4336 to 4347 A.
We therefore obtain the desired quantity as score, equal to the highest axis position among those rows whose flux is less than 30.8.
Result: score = 4338.5 A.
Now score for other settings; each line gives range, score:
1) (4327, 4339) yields 4338.5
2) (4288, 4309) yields 4308.5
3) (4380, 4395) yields 4388.0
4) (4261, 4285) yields 4284.5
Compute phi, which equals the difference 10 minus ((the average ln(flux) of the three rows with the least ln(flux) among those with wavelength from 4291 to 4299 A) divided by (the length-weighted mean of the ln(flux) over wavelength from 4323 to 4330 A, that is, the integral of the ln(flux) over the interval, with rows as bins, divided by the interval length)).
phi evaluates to 9.01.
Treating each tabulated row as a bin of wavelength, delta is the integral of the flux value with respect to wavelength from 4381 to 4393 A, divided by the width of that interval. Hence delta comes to 30.6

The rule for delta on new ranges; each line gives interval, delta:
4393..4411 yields 32.3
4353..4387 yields 32.6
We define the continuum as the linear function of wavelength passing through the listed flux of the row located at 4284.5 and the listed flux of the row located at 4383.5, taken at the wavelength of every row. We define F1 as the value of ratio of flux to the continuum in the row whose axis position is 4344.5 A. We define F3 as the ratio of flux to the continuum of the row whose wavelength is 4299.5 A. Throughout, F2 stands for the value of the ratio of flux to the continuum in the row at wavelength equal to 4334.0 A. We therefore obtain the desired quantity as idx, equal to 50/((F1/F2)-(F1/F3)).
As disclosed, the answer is -127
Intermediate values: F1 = 1.15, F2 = 1.11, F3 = 0.81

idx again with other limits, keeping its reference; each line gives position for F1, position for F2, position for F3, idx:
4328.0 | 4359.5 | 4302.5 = -106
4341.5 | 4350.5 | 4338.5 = 2951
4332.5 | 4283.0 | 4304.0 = -162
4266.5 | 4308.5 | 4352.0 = -1146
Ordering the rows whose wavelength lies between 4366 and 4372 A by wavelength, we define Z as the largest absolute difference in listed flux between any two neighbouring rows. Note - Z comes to 1.9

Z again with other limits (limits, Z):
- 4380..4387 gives 4.1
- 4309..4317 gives 8.5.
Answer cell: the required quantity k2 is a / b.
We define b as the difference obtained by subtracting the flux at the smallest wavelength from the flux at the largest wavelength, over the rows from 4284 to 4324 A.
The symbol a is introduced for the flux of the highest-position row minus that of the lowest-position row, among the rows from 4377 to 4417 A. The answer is -1.2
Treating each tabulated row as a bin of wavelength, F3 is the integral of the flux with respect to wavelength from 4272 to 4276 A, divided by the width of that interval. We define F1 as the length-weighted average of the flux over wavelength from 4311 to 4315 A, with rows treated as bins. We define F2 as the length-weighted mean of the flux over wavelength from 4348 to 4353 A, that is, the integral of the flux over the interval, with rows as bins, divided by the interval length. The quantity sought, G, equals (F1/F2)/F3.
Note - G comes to 0.0355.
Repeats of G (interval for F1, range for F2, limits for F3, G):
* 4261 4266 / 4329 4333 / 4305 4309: 0.0344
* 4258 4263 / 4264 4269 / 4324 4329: 0.0295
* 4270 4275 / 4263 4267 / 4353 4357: 0.0263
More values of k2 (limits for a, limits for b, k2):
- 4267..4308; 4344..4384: 1.2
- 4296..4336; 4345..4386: -0.8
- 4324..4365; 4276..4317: -16.4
